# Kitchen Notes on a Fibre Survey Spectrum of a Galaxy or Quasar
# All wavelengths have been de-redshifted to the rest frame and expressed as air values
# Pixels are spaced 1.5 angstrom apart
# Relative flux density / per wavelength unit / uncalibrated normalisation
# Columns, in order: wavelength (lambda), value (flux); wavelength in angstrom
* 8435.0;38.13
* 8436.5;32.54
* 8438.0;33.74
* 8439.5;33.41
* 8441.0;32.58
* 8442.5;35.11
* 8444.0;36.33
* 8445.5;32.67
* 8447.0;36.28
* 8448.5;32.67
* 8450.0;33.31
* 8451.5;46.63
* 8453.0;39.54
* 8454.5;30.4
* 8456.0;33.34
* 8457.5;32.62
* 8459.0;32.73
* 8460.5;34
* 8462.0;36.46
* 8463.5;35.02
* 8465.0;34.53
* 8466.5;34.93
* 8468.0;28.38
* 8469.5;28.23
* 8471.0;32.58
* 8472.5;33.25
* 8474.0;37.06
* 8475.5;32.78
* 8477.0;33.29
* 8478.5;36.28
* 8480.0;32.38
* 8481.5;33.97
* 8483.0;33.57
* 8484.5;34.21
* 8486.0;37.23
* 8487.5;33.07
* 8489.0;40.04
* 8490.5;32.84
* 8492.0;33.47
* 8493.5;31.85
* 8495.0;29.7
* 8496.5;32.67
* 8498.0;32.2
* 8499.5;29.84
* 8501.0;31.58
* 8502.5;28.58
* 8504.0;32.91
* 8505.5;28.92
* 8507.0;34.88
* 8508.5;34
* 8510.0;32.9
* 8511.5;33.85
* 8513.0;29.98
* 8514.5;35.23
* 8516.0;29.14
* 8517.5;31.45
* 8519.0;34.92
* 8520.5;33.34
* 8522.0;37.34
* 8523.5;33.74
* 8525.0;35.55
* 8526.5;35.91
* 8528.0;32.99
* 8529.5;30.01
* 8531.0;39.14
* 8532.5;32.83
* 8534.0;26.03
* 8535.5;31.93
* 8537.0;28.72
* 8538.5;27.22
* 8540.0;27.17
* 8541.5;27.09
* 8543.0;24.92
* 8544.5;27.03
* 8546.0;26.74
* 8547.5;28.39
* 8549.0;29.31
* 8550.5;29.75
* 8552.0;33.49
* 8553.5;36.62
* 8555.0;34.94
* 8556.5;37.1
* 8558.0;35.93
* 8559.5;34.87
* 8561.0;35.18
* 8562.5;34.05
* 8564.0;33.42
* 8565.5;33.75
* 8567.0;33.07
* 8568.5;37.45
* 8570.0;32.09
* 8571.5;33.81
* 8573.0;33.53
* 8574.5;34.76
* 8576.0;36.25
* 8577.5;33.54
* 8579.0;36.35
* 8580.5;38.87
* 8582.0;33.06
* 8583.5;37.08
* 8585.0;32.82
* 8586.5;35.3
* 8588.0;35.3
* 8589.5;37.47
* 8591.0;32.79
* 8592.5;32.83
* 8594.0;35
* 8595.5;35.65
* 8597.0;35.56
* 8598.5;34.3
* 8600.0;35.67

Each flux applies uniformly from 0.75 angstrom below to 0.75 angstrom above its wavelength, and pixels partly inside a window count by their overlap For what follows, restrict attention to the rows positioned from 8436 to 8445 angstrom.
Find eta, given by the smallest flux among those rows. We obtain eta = 32.54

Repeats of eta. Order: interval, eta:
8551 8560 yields 33.49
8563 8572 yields 32.09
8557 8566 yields 33.42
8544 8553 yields 26.74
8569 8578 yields 32.09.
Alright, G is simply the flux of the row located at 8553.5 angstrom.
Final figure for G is 36.62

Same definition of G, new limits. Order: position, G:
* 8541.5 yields 27.09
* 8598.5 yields 34.3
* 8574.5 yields 34.76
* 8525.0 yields 35.55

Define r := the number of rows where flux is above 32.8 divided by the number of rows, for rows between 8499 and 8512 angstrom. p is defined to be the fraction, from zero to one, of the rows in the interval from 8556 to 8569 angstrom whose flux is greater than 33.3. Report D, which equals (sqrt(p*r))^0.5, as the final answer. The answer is 0.838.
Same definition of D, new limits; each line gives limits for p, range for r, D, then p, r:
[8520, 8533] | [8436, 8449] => 0.780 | 0.67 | 0.56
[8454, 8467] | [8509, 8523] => 0.816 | 0.67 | 0.67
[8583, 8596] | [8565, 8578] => 0.877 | 0.67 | 0.89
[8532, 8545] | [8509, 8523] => 0.000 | 0.00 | 0.67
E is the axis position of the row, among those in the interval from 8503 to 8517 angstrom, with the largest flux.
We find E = 8514.5 angstrom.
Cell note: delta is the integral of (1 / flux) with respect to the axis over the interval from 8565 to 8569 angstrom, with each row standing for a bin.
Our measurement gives 0.12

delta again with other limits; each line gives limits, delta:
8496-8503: 0.23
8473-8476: 0.09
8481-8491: 0.29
